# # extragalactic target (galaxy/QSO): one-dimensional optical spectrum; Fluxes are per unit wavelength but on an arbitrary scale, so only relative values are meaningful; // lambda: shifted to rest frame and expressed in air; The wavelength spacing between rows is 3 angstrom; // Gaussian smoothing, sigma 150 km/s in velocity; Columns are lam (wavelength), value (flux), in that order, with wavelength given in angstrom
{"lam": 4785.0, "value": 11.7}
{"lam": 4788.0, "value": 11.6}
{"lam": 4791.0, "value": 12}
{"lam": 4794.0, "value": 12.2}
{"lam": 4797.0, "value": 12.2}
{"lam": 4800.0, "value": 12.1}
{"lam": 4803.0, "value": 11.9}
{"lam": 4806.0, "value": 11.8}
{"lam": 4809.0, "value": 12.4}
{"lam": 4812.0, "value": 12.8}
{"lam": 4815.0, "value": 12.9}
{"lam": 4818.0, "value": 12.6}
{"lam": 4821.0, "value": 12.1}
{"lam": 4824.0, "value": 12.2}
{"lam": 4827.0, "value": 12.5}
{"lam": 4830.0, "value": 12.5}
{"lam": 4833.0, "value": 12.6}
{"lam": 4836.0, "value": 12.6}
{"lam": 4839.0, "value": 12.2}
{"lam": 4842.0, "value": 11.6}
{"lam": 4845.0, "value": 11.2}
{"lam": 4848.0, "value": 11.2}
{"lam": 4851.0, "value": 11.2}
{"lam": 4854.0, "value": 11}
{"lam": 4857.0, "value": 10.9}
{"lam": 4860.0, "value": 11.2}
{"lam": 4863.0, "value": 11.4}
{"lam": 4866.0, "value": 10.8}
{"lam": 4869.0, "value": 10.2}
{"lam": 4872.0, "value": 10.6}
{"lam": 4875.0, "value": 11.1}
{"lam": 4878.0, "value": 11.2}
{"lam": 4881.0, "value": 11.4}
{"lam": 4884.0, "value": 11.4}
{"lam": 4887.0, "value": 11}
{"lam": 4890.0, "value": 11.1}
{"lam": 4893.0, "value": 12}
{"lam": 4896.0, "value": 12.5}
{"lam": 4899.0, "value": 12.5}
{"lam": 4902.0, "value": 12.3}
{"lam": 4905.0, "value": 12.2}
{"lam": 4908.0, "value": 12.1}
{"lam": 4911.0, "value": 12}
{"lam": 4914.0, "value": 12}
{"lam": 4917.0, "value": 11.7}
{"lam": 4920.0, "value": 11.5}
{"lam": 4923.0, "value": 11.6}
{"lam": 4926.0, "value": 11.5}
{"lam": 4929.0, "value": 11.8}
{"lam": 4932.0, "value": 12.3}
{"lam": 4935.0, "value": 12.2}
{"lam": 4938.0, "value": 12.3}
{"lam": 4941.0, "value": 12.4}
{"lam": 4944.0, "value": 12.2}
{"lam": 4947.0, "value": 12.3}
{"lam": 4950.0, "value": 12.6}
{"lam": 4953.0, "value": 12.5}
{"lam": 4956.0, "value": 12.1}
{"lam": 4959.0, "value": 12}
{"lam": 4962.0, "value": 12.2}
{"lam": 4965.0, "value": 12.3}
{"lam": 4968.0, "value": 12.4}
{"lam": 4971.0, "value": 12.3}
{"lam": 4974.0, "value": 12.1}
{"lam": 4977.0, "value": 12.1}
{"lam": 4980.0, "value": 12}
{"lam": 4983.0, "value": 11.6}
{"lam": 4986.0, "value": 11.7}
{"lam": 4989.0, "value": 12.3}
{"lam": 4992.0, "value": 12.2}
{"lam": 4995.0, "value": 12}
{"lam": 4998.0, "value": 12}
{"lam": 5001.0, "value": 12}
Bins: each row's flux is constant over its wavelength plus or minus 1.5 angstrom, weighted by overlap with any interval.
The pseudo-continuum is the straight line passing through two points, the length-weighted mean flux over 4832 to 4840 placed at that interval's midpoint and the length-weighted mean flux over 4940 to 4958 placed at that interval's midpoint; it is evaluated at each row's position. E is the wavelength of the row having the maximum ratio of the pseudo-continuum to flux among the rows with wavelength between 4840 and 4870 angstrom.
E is 4869.0 angstrom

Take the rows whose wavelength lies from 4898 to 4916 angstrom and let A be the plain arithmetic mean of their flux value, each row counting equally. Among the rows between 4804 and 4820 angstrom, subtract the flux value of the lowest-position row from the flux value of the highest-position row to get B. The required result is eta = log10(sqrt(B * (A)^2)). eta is 1.04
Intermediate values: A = 12.2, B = 0.80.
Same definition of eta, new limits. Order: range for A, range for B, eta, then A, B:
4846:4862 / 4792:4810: 0.70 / 11.1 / 0.20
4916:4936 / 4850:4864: 0.72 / 11.8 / 0.20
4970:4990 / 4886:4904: 1.14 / 12.0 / 1.30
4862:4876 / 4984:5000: 0.77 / 10.8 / 0.30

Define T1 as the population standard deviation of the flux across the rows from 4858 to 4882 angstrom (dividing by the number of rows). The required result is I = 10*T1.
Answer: 4.0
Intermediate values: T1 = 0.395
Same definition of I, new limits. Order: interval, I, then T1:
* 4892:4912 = 2.0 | 0.198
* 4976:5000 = 2.2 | 0.220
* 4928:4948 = 1.8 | 0.181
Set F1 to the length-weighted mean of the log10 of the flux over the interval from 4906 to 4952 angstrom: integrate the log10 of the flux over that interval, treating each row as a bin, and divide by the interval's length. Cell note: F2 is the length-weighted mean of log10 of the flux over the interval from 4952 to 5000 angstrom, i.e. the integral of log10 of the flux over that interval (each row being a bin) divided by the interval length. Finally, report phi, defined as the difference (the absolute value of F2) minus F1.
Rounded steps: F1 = 1.08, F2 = 1.08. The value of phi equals 0.00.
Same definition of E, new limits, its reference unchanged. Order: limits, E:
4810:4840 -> 4821.0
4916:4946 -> 4920.0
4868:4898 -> 4869.0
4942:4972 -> 4959.0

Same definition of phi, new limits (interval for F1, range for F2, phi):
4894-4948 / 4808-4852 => 0.00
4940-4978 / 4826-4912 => -0.03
